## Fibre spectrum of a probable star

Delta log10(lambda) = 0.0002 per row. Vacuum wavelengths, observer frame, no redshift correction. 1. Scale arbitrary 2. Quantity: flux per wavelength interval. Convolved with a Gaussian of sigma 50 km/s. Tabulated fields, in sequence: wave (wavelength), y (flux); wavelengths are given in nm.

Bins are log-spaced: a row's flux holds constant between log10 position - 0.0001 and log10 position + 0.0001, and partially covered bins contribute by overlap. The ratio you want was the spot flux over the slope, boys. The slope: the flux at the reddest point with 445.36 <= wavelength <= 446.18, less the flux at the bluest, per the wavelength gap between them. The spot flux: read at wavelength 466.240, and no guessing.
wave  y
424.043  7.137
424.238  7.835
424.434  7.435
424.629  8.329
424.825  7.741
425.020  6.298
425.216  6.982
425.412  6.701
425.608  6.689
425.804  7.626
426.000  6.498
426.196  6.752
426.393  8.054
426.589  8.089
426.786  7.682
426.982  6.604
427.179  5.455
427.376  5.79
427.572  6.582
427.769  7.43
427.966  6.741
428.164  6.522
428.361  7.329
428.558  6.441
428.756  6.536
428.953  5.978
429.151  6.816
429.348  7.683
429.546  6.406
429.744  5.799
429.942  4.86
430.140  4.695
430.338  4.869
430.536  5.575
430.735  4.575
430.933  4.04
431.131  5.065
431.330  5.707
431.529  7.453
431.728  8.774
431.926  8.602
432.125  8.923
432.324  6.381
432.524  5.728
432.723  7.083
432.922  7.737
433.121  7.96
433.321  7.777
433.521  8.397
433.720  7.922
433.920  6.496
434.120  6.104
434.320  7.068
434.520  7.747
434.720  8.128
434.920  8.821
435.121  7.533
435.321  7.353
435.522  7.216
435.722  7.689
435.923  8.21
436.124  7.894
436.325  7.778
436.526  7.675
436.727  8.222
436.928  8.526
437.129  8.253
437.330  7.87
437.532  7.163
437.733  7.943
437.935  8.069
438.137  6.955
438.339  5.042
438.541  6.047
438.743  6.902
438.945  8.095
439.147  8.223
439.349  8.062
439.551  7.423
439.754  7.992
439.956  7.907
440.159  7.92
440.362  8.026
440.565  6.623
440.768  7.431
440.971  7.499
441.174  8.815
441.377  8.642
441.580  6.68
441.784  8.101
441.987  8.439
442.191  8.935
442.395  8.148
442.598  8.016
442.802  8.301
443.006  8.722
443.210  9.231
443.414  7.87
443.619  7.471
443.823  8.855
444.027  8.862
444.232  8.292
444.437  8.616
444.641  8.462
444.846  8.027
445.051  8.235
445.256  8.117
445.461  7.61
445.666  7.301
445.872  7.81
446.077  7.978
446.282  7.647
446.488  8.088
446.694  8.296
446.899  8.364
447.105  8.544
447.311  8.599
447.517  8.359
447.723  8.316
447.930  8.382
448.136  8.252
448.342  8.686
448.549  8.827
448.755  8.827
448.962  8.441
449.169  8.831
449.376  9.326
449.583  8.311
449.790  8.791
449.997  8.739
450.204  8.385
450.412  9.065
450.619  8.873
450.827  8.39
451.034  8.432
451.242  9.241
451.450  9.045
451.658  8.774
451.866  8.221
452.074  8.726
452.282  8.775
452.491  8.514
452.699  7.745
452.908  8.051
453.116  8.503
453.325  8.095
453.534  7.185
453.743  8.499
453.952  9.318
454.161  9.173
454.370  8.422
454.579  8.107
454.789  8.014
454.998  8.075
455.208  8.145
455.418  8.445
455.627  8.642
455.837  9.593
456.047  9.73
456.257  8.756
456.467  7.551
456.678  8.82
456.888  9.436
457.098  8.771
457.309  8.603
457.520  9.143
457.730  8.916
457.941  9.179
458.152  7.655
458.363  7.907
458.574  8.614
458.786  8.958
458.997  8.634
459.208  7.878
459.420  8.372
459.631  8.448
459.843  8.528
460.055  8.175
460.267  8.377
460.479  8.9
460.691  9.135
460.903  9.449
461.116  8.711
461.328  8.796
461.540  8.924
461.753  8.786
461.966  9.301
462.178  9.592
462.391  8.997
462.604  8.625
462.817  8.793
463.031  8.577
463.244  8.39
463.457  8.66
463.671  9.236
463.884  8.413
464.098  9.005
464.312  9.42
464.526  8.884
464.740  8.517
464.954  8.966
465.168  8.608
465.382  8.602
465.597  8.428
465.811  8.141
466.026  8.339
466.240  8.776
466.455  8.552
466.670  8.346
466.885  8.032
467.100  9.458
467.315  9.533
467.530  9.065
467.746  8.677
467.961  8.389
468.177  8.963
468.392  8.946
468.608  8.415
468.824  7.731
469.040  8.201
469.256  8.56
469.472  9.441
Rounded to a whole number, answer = 15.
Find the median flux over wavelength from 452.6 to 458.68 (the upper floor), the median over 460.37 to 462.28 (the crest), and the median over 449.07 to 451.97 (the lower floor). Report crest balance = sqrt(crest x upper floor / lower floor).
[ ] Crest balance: 2.94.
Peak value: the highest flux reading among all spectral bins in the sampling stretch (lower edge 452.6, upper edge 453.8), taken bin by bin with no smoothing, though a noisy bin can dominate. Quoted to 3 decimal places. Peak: 8.503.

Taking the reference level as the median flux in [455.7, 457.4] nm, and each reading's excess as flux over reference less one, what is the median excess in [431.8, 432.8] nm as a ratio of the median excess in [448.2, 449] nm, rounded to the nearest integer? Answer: 44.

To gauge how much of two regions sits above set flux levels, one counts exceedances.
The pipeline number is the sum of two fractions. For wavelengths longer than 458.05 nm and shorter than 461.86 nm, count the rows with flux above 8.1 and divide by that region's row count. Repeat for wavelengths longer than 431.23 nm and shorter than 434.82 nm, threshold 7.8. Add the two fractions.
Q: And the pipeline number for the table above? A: 1.2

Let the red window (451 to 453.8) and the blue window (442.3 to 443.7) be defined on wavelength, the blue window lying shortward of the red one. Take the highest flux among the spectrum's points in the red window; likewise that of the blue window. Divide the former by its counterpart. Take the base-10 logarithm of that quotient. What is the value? 0.00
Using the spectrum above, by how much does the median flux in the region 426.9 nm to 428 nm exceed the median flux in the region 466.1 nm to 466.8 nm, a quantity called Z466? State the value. -2.0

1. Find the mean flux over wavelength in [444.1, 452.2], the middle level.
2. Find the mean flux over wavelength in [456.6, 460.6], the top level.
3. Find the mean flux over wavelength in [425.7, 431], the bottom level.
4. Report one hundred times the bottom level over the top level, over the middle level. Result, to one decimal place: 8.8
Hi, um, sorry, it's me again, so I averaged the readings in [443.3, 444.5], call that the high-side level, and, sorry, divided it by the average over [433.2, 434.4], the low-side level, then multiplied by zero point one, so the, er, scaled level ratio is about 0.114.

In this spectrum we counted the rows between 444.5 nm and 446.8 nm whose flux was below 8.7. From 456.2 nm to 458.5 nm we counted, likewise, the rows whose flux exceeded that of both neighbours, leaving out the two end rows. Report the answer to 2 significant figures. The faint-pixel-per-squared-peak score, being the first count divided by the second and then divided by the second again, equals 1.2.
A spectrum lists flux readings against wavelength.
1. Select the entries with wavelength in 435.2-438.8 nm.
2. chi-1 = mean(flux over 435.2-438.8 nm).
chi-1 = 7.5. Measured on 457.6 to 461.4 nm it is 8.6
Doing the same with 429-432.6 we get 6.2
